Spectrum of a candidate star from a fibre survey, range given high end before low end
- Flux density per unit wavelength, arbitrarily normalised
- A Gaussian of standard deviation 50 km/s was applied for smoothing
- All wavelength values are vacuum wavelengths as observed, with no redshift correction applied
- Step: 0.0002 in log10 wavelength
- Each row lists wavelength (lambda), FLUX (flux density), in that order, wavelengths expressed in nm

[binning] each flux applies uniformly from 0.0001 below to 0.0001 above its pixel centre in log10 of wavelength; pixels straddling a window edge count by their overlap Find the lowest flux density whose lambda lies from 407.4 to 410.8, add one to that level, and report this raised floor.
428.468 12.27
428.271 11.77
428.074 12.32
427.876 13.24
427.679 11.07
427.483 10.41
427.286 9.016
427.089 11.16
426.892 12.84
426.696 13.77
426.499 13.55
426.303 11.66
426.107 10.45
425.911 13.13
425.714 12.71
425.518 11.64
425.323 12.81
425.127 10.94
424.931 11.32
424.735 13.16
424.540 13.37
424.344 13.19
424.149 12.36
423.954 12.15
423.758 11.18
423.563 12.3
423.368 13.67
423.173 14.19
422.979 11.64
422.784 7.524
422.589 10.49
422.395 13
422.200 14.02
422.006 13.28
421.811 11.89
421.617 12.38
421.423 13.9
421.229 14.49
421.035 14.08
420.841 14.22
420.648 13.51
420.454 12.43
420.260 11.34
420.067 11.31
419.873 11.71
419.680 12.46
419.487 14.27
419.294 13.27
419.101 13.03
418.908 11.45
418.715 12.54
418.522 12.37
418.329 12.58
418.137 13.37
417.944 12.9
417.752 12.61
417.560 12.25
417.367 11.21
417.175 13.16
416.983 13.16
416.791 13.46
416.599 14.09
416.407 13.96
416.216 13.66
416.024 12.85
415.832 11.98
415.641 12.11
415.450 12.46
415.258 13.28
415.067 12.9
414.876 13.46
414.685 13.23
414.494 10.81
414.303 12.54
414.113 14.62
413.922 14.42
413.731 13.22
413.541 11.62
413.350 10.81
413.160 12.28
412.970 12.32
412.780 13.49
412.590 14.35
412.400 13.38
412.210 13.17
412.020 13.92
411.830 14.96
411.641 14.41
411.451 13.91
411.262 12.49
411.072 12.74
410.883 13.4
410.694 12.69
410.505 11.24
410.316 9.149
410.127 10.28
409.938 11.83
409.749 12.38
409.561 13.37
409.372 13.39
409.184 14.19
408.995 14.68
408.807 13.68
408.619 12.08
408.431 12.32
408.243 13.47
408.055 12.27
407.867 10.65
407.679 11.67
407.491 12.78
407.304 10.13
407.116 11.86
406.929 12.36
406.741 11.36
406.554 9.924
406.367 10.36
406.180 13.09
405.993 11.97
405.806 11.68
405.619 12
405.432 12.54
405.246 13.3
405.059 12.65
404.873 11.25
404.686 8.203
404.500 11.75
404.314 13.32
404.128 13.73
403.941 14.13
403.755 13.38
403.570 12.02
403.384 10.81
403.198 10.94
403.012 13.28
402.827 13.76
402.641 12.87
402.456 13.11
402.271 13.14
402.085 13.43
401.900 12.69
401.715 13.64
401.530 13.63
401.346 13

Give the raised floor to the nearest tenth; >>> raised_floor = 10.1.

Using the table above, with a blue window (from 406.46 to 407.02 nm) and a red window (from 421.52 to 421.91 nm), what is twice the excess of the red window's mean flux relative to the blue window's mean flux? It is 1.8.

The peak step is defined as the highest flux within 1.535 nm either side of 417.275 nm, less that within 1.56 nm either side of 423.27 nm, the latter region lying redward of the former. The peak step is -0.10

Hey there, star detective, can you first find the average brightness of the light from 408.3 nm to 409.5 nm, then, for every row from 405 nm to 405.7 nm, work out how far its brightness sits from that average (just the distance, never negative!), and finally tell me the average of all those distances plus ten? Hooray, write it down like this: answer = 10.8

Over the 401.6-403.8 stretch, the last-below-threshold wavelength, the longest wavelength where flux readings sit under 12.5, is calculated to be 403.570 nm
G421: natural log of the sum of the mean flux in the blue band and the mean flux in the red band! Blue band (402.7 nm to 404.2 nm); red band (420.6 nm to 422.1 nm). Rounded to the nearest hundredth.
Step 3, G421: 3.27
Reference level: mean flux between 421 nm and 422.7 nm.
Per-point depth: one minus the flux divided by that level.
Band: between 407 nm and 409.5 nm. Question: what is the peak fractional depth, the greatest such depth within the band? 0.22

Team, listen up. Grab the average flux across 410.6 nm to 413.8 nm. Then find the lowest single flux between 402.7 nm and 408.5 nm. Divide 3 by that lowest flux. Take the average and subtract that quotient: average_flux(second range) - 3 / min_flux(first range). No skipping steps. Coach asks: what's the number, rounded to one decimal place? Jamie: 12.8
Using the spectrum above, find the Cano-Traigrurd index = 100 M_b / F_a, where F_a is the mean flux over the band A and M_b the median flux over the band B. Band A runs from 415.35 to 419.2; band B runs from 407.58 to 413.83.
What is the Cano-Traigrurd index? 100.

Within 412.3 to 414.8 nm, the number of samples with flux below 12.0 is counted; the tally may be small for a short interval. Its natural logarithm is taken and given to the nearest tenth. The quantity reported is 1.1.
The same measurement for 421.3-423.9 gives 1.6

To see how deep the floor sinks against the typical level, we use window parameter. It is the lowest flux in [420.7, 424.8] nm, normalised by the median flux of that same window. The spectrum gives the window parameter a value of 0.57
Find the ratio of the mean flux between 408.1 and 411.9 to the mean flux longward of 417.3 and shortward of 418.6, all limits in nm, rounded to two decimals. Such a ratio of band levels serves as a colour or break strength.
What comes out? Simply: 1.03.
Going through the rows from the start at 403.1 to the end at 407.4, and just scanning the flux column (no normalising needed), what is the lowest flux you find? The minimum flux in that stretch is 8.203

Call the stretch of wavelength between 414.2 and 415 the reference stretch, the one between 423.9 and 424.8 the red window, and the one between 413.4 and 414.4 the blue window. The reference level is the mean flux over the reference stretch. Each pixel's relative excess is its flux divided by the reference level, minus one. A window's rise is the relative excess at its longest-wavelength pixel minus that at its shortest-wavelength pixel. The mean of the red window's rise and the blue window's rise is 0.077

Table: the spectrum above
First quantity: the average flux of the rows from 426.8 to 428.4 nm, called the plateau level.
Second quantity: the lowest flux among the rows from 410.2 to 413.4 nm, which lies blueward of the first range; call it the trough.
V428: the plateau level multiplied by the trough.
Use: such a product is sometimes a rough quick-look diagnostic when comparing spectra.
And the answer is 105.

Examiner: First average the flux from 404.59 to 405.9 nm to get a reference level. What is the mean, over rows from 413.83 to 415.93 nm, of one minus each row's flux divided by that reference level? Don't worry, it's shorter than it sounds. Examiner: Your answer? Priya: -0.11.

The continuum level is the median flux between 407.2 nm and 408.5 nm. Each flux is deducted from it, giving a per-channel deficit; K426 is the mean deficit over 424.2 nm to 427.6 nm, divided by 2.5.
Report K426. 0.08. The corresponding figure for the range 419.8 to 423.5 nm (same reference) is -0.13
